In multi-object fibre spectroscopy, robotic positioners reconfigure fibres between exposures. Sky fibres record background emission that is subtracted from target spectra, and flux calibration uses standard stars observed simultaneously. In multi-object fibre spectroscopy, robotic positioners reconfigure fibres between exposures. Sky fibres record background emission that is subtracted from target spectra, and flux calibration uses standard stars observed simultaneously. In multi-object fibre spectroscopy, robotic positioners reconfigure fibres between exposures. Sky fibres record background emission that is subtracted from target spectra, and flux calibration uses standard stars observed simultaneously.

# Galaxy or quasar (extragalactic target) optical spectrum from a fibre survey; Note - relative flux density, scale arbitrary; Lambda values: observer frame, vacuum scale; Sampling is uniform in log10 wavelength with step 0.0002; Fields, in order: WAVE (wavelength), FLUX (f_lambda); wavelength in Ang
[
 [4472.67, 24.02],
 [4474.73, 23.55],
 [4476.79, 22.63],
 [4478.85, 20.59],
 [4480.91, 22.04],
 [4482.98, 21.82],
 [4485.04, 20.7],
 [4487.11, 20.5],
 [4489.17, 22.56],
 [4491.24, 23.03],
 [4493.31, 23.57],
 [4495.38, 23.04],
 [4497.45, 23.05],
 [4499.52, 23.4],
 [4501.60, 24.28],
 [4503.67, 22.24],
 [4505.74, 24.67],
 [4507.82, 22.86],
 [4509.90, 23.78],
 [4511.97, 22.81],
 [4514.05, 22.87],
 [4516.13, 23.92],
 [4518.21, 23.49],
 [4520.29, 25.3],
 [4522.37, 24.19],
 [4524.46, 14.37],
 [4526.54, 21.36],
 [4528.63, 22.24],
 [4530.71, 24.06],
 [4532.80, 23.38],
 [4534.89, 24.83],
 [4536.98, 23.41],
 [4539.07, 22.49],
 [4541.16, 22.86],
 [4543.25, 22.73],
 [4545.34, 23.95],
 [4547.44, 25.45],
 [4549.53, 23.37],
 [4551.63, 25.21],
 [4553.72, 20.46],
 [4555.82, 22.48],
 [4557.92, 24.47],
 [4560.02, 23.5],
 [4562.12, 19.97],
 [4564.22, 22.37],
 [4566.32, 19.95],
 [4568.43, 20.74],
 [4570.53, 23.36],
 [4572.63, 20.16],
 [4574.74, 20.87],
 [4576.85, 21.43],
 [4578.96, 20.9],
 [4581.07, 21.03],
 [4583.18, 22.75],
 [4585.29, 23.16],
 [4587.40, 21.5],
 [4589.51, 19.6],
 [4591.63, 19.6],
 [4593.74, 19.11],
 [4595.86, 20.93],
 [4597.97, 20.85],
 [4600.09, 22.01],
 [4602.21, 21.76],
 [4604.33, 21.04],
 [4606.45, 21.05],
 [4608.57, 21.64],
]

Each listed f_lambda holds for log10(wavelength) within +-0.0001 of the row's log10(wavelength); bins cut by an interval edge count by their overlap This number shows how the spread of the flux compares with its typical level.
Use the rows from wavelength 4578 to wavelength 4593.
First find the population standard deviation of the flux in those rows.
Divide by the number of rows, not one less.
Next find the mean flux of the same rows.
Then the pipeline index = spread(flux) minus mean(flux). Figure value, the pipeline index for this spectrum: -19.9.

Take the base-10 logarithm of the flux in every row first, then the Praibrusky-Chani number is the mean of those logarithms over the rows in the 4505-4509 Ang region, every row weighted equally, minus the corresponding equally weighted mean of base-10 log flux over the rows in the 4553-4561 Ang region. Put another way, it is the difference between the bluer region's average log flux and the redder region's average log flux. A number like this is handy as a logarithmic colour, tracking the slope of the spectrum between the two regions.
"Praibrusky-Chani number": 0.02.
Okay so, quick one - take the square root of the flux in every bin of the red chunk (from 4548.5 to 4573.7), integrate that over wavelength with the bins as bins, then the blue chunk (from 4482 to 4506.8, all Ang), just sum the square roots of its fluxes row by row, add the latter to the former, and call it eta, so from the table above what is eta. 175.8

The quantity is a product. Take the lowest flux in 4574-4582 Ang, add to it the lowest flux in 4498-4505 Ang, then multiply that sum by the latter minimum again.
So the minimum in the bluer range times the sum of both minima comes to 959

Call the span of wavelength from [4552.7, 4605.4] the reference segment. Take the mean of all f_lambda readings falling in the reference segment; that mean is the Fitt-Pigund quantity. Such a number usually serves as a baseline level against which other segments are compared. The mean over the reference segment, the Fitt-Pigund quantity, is 21.4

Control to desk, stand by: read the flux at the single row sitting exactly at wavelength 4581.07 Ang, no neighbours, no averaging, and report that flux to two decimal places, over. 21.03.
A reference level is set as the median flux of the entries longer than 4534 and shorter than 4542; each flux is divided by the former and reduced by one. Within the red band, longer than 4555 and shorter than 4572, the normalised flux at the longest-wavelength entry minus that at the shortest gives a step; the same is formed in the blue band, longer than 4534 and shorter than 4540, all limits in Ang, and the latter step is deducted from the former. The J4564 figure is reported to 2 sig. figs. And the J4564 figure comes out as 0.14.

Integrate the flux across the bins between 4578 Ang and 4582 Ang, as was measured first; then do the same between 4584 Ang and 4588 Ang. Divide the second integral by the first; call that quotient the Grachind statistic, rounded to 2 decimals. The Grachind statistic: 1.07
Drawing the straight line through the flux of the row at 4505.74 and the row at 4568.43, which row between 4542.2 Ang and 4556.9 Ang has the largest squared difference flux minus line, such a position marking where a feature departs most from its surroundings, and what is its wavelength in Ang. 4551.63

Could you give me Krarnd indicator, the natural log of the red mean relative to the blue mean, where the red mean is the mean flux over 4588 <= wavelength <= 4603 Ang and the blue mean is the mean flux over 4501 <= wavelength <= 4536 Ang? -0.11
